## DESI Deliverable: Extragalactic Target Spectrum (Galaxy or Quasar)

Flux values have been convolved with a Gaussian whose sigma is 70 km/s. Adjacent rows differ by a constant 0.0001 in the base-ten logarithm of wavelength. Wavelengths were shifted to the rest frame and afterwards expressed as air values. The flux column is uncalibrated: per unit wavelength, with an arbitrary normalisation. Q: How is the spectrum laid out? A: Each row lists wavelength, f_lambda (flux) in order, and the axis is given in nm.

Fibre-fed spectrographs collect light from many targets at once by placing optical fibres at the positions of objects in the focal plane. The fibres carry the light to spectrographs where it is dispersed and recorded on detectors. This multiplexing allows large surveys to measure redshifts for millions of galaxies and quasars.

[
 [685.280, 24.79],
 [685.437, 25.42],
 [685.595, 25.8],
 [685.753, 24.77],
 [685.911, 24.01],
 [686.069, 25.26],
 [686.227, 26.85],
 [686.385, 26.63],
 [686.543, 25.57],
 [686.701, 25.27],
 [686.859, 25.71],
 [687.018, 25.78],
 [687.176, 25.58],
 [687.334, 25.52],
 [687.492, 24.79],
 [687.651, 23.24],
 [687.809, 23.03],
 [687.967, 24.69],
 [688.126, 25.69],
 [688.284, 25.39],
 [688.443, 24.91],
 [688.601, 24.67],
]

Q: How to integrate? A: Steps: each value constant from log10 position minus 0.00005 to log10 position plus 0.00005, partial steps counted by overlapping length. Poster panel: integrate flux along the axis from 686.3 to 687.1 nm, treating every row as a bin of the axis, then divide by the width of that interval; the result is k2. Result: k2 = 25.8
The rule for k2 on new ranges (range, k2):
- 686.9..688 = 24.7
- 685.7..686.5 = 25.5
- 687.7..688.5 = 24.7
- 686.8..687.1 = 25.7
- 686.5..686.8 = 25.4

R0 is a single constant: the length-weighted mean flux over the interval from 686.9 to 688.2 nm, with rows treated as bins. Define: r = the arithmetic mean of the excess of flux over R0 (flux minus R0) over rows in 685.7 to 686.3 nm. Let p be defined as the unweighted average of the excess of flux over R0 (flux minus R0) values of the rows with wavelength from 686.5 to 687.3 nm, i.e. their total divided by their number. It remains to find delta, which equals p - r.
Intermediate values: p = 0.8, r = 0.42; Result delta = 0.4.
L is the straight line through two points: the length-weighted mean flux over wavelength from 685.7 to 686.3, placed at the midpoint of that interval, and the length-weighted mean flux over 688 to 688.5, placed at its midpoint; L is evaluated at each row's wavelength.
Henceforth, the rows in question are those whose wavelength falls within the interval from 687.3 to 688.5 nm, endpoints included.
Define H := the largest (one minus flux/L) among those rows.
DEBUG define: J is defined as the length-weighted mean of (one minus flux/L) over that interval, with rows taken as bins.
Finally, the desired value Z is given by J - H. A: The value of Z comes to -0.063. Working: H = 0.09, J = 0.03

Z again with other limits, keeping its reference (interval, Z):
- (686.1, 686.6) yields -0.028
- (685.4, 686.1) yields -0.040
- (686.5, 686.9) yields -0.009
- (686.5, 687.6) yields -0.024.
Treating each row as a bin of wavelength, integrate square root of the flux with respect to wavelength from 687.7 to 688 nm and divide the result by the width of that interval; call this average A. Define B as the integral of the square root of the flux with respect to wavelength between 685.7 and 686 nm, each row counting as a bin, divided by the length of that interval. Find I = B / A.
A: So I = 1.01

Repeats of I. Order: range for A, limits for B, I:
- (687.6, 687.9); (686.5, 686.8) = 1.05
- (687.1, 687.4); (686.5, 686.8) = 1.00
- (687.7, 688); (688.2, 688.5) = 1.03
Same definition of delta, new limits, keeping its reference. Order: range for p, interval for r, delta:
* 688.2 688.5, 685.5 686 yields 0.3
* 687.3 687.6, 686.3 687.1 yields -0.6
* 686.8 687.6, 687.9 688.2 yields 0.3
